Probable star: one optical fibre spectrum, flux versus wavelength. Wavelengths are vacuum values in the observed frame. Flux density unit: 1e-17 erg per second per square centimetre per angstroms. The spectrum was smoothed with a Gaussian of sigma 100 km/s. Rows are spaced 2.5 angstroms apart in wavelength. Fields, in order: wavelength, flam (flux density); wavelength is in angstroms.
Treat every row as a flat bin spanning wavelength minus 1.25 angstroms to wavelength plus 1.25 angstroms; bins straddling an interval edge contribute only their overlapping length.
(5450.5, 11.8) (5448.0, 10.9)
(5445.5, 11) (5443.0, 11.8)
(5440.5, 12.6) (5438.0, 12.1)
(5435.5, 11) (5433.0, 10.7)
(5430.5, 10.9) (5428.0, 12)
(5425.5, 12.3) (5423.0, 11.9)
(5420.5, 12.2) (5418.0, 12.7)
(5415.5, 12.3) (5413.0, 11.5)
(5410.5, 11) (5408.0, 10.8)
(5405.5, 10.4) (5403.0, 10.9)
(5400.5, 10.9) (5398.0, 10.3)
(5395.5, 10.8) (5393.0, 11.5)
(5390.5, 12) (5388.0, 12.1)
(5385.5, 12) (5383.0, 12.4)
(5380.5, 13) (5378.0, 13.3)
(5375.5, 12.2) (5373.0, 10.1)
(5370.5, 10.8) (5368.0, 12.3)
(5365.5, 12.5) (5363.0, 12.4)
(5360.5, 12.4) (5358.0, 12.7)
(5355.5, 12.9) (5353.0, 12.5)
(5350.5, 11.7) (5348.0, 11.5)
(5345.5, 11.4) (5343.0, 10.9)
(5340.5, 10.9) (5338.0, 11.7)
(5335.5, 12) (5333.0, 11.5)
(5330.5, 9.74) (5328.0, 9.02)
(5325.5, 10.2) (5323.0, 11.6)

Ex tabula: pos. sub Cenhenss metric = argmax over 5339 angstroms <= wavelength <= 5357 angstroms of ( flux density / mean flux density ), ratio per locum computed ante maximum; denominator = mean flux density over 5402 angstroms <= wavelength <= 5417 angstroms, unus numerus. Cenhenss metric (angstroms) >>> 5355.5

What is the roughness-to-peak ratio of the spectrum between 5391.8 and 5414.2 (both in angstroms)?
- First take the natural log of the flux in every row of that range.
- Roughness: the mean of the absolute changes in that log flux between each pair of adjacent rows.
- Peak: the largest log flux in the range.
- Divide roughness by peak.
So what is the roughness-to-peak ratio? 0.0161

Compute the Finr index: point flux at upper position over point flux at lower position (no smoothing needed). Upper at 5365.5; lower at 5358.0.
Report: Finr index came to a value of 0.98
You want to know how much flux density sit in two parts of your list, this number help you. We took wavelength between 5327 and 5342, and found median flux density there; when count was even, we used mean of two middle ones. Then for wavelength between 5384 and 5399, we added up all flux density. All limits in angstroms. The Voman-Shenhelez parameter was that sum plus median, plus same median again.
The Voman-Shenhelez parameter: 91.1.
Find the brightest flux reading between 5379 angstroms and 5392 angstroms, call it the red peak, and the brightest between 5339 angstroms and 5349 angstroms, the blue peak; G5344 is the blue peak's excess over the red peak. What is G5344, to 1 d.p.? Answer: -1.5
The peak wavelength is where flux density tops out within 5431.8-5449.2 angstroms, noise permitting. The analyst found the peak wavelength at 5440.5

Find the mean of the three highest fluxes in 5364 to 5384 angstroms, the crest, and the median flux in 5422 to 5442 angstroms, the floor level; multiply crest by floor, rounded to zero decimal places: 155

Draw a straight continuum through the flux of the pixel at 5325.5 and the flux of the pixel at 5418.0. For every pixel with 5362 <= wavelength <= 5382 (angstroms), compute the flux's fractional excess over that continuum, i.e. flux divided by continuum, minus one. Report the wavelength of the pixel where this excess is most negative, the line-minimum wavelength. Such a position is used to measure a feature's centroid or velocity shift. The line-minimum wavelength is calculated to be 5373.0 angstroms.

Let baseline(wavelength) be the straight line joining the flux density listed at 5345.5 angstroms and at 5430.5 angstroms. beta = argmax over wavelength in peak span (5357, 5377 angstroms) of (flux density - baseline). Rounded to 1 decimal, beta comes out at 5358.0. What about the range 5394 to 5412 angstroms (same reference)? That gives 5410.5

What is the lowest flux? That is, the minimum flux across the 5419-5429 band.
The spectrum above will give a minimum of 11.9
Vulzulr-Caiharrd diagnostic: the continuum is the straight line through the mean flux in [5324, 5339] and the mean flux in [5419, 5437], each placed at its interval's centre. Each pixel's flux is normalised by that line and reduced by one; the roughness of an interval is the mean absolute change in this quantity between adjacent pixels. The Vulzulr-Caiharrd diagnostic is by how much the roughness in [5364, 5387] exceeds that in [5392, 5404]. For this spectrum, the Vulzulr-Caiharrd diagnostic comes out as 0.04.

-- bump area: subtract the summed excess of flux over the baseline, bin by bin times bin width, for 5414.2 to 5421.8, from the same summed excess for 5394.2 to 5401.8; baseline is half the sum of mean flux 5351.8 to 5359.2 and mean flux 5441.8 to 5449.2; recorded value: -13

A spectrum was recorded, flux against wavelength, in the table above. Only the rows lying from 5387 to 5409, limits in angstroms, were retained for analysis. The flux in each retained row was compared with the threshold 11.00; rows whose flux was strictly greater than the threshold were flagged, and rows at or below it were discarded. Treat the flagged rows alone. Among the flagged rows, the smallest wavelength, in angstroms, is 5388.0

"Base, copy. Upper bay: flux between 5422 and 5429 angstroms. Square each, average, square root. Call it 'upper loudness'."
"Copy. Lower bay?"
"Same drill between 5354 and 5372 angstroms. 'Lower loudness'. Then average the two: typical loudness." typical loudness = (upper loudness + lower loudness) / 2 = 12.2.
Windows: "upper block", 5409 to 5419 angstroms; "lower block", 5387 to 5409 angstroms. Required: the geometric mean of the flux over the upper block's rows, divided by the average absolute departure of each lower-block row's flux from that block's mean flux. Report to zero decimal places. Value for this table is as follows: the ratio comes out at 23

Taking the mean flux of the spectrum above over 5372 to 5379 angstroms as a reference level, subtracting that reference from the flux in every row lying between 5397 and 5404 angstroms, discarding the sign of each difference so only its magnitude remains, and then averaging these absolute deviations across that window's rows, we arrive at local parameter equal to 1.17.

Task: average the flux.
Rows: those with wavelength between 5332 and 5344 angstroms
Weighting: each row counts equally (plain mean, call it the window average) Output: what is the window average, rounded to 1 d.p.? 11.4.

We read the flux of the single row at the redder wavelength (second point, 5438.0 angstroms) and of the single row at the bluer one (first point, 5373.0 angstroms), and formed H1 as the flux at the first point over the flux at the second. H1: 0.83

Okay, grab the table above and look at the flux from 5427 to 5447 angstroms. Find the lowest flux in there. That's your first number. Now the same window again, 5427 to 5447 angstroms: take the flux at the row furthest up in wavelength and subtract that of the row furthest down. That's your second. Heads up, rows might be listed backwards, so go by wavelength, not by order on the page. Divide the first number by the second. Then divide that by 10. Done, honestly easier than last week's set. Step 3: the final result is -1.1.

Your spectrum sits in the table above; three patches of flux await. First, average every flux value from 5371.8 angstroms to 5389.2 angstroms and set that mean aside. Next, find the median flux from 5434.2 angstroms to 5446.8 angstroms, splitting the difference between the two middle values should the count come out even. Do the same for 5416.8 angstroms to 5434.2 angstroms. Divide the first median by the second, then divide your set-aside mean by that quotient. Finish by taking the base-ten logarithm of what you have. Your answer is 1.09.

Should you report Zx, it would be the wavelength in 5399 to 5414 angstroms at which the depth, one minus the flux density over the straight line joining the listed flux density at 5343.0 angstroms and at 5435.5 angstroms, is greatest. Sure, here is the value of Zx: 5405.5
